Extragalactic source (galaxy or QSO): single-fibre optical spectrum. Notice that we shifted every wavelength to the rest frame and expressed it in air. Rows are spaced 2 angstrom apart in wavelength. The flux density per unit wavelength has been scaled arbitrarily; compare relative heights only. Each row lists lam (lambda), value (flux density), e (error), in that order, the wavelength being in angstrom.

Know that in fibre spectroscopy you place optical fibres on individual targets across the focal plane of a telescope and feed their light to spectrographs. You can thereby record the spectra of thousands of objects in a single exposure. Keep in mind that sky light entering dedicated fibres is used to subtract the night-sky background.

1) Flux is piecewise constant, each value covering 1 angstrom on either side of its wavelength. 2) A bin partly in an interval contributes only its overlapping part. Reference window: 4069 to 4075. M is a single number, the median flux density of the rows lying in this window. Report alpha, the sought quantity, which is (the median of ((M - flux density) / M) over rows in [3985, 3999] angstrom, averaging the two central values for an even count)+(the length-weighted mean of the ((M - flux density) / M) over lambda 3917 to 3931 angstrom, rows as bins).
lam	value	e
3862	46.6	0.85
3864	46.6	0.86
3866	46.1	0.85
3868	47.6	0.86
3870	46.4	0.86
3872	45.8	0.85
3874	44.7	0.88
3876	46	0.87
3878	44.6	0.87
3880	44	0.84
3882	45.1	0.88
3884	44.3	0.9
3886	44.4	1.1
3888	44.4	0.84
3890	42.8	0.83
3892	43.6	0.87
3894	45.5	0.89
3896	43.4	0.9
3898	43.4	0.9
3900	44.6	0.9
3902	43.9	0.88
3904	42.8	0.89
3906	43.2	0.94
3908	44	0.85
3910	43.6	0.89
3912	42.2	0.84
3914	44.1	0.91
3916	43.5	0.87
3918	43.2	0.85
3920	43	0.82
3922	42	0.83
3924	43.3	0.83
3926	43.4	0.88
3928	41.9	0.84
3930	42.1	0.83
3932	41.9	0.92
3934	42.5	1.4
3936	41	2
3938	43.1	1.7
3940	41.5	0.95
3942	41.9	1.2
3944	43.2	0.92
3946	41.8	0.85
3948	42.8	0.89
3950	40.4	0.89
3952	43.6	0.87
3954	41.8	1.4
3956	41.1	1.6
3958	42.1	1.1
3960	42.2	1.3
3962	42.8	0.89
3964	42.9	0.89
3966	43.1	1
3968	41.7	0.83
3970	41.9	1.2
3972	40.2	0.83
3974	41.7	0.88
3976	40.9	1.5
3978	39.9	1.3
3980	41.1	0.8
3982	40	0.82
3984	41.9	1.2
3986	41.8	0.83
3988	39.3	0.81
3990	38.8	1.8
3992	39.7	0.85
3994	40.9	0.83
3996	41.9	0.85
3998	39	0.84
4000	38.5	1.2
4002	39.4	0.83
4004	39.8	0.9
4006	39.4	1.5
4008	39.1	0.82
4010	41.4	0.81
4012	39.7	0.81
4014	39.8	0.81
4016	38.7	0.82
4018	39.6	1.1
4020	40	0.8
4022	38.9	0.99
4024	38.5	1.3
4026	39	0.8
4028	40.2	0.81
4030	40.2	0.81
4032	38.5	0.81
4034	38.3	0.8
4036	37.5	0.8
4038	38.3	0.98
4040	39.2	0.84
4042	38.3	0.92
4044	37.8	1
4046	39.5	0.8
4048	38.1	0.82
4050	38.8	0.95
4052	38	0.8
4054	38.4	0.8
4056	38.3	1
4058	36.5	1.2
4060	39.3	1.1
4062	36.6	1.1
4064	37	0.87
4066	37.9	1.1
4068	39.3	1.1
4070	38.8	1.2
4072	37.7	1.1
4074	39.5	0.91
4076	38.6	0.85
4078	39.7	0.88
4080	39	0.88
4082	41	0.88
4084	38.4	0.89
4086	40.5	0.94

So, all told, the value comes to -0.12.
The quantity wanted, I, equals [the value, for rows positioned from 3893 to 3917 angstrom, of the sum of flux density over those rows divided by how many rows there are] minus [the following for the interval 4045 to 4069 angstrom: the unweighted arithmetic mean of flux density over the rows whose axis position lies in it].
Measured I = 6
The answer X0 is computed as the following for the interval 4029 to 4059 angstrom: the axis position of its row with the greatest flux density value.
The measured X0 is 4030 angstrom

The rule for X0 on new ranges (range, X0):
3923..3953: 3952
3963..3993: 3966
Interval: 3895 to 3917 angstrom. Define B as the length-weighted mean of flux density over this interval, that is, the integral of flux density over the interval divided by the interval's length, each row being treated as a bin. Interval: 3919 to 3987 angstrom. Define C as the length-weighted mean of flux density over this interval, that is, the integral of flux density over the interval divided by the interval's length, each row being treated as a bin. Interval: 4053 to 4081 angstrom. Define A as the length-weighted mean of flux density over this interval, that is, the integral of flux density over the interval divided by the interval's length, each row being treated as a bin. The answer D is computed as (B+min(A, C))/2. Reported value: 40.9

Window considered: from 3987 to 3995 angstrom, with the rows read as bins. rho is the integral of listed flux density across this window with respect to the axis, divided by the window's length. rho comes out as 39.7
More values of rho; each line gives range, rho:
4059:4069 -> 38.0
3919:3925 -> 42.8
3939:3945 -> 42.2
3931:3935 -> 42.2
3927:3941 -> 42.0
